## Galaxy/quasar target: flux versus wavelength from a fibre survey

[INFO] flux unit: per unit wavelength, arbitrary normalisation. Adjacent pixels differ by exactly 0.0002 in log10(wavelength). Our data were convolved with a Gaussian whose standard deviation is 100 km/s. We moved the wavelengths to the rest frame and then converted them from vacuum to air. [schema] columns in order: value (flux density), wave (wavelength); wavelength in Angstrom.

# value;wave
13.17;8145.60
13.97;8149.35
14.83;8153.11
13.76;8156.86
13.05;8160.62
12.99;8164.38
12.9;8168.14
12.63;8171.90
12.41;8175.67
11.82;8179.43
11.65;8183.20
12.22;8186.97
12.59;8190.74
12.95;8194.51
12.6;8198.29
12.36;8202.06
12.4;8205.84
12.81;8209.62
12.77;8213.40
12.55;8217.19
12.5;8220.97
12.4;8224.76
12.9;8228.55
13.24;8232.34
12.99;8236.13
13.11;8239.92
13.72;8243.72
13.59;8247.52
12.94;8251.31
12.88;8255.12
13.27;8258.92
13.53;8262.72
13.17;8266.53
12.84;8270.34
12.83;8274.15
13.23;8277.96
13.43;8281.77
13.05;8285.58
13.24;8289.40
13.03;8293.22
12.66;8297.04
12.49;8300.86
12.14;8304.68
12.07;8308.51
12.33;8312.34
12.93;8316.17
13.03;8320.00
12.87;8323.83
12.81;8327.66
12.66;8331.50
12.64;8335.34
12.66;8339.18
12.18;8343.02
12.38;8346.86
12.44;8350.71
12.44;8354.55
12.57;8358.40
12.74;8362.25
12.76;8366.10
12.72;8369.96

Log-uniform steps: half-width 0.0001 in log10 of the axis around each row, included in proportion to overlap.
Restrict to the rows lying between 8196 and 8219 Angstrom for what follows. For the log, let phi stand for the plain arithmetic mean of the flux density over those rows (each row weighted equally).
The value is 12.58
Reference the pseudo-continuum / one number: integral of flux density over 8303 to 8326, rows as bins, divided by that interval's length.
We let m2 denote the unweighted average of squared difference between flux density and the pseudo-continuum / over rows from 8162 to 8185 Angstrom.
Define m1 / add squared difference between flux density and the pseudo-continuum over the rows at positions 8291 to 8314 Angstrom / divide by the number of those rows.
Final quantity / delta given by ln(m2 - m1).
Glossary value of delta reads -1.8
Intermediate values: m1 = 0.119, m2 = 0.3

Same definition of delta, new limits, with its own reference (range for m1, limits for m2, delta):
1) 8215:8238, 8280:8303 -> -1.9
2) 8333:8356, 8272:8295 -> -1.1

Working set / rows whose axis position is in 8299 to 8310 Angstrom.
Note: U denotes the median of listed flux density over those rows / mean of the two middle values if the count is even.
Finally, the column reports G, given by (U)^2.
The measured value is 147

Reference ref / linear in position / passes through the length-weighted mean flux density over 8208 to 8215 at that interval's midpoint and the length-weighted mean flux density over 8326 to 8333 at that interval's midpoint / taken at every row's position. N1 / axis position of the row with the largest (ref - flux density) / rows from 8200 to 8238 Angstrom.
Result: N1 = 8202.06 Angstrom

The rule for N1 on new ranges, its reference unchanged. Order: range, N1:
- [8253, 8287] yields 8274.15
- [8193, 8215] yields 8202.06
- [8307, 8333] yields 8308.51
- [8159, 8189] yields 8183.20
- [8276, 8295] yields 8293.22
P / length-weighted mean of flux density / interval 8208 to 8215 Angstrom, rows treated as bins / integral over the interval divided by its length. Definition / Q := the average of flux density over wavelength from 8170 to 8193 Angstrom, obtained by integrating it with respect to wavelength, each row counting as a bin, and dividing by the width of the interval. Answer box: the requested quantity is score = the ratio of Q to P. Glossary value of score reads 0.956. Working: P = 12.8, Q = 12.2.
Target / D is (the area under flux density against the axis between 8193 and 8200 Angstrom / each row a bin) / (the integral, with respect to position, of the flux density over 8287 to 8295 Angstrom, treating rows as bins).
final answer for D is 0.85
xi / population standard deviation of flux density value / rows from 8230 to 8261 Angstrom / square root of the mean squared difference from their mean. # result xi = 0.28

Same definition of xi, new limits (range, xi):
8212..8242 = 0.28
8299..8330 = 0.35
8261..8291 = 0.24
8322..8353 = 0.22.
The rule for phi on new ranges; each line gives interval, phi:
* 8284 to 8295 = 13.11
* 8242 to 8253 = 13.42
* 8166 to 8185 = 12.28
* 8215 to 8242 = 12.81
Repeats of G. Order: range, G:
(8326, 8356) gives 157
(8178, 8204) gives 153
